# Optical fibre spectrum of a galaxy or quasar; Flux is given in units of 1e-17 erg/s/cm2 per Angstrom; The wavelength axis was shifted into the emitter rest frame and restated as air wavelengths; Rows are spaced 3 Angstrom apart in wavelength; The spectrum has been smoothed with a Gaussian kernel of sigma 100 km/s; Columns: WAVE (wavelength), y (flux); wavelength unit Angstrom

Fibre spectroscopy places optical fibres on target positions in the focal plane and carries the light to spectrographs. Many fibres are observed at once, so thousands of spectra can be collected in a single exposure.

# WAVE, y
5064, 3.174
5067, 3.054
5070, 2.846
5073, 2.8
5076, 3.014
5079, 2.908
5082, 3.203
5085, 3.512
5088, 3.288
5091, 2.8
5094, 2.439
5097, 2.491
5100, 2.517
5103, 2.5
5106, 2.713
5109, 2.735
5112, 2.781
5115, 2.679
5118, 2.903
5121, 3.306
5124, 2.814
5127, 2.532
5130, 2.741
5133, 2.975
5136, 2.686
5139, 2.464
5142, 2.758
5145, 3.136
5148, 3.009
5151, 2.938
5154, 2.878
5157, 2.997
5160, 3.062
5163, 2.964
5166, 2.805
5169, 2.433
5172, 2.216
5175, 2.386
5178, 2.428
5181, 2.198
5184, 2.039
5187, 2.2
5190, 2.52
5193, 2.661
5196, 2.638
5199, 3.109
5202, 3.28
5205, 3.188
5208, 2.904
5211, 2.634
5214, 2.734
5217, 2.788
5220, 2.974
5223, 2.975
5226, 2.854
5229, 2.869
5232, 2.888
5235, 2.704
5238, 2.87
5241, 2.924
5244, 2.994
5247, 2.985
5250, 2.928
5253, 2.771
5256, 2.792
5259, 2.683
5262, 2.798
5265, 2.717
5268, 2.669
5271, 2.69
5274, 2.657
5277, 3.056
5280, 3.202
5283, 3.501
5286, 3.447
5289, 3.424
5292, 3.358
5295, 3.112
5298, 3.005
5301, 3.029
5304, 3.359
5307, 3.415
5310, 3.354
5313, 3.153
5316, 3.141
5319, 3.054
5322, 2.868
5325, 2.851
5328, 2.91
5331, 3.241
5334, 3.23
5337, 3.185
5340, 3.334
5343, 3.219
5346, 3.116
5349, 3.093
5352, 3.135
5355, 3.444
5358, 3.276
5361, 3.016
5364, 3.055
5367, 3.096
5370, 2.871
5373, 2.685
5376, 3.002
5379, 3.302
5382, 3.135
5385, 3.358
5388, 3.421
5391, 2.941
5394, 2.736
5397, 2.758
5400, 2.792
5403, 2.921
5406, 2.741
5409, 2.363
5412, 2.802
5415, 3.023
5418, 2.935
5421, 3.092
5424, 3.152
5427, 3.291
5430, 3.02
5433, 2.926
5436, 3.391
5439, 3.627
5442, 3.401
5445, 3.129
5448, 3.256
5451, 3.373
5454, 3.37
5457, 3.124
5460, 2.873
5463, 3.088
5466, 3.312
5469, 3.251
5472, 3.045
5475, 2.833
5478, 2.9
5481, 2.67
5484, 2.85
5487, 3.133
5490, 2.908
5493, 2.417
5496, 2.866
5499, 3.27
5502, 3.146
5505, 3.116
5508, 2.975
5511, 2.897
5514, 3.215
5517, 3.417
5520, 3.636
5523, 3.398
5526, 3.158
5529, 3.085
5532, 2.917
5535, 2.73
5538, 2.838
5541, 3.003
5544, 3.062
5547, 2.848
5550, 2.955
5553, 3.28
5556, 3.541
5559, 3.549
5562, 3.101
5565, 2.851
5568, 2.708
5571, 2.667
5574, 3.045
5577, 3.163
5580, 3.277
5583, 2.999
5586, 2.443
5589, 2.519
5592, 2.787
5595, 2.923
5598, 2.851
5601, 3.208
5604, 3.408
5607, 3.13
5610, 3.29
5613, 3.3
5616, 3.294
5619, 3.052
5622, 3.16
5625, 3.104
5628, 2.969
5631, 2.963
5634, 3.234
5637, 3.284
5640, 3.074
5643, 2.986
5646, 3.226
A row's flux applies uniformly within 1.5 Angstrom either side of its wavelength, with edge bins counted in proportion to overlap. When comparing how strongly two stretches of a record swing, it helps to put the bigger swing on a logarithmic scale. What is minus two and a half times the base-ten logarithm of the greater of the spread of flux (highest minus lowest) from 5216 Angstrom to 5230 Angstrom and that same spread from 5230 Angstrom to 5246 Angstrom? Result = 1.3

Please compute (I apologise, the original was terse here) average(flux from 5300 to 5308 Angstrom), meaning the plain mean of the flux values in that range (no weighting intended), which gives 3.27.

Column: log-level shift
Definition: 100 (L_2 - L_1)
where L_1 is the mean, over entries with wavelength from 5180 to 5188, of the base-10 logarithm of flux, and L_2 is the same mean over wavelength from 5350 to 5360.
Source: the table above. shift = 18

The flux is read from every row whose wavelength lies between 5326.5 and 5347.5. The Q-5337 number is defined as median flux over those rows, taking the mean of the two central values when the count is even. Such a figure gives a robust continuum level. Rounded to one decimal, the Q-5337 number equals 3.2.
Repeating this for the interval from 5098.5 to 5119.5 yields 2.7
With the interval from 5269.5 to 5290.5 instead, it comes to 3.2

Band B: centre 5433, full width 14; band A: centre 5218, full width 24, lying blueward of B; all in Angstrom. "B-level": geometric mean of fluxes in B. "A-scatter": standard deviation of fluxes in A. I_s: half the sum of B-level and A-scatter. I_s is 1.68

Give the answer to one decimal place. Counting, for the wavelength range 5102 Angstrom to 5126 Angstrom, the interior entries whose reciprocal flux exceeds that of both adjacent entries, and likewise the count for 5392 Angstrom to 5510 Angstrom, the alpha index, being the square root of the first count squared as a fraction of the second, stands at 0.4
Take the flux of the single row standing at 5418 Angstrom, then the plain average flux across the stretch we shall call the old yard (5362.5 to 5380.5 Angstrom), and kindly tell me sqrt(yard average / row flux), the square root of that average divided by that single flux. 1.01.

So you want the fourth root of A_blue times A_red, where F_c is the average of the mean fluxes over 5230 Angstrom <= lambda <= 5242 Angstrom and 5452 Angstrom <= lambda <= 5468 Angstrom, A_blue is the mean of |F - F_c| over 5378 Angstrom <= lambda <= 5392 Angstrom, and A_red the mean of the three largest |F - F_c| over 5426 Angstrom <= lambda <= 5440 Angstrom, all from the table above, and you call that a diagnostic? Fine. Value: 0.58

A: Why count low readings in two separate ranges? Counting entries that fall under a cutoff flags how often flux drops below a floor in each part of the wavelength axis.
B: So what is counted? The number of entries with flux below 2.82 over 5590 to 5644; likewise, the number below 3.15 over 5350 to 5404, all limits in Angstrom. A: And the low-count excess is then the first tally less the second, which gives -12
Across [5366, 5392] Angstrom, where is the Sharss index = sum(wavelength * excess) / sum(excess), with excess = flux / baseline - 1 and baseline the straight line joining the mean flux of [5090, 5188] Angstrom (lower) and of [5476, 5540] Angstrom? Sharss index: 5383.2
